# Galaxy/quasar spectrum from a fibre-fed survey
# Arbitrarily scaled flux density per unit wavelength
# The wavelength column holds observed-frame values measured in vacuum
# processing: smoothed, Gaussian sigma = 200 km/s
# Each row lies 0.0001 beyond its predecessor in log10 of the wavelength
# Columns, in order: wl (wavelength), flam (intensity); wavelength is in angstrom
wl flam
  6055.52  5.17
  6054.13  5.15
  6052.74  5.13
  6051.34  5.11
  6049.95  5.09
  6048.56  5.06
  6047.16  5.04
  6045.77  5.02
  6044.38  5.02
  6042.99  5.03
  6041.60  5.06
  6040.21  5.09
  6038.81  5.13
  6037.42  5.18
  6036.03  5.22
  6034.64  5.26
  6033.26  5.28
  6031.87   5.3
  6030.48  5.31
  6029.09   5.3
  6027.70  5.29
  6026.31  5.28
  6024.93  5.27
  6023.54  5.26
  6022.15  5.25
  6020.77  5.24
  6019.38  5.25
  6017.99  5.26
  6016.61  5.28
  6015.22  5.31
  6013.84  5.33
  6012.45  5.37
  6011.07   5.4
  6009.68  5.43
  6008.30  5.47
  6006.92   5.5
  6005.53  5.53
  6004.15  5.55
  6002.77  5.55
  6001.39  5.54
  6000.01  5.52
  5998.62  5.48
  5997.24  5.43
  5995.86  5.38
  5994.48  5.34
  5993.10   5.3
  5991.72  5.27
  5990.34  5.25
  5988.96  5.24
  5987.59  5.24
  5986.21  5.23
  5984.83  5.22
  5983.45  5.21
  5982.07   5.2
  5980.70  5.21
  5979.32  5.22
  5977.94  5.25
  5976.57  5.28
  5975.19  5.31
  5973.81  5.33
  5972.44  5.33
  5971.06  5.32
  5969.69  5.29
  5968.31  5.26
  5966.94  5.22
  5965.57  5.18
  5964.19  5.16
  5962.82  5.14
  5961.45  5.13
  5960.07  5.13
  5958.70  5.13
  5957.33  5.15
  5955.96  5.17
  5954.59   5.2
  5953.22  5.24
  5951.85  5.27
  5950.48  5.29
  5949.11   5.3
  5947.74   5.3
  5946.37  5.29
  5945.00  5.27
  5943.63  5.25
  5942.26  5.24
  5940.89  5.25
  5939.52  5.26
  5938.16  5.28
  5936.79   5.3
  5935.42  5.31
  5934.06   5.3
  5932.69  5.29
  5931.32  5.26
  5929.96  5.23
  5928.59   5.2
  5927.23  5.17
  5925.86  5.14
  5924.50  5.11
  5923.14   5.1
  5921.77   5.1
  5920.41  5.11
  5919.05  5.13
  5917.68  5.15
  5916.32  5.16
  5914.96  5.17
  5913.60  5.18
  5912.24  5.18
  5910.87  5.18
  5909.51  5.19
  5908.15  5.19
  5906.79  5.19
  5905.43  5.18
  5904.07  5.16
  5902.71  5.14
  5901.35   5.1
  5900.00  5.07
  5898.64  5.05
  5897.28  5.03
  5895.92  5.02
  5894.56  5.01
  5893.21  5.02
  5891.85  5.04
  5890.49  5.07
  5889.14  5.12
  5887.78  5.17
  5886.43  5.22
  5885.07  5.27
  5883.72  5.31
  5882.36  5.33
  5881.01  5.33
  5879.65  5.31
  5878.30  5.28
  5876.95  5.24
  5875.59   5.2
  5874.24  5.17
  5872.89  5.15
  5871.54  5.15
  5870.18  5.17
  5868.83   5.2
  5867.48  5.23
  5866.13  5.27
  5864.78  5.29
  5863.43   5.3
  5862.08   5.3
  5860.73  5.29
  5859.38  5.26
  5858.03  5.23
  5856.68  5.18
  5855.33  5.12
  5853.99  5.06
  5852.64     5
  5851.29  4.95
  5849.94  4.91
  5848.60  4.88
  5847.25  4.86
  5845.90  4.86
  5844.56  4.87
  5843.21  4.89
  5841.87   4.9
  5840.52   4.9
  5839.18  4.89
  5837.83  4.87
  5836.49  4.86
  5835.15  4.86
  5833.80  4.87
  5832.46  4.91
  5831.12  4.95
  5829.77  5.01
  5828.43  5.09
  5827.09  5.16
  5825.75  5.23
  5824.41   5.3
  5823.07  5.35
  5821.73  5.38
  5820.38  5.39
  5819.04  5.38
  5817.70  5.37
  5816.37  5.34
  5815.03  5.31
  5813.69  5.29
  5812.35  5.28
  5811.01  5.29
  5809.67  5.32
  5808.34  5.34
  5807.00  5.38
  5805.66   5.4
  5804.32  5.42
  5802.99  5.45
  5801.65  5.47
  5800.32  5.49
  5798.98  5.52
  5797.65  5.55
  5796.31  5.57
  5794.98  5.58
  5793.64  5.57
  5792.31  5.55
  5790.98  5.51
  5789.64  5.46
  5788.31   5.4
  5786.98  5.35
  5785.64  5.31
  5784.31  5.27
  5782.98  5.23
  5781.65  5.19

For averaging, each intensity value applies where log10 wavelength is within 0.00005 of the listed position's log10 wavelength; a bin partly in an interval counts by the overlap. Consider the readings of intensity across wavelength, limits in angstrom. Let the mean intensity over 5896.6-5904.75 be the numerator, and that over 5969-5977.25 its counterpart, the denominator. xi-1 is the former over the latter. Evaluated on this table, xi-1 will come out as 0.96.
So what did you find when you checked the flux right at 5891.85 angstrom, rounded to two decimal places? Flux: 5.04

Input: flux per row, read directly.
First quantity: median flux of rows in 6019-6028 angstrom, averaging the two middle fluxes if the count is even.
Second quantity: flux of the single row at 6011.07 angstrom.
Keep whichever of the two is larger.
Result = 5.40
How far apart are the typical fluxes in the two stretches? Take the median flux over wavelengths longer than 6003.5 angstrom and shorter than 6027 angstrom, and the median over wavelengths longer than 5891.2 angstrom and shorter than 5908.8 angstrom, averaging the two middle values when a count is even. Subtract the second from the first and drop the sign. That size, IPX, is 0.24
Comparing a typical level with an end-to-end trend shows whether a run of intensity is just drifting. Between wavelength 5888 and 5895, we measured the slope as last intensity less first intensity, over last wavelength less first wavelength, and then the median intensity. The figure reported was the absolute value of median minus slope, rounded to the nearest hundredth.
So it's 5.06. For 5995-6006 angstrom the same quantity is 5.51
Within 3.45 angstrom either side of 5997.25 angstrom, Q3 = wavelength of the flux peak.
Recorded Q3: 6000.01 angstrom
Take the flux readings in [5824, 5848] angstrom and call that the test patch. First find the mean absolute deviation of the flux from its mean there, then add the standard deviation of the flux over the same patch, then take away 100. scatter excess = -99.8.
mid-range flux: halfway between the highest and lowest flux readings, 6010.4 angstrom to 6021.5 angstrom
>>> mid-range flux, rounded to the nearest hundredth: 5.32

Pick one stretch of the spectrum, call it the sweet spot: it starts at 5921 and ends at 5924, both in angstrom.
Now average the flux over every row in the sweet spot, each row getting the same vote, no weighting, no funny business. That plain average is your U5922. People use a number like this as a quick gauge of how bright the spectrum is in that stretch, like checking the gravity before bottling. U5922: 5.10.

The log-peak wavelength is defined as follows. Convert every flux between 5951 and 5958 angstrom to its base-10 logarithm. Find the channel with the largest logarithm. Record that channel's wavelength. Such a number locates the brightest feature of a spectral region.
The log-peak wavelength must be 5951.85 angstrom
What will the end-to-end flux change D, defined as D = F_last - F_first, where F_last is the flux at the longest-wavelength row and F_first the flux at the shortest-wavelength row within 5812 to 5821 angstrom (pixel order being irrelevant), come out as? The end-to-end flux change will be 0.11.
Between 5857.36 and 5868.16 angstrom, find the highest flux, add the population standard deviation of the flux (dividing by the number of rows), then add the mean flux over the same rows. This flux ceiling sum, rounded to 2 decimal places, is 10.60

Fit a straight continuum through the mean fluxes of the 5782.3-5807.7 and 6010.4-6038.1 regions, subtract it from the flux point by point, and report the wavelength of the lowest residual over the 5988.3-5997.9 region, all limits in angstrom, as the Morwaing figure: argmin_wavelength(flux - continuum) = 5988.96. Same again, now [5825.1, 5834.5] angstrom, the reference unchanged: 5833.80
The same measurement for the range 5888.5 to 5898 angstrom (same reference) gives 5894.56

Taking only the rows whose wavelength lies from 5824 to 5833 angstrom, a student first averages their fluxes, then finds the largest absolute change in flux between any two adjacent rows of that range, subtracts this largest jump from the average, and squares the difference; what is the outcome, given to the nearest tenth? 25.1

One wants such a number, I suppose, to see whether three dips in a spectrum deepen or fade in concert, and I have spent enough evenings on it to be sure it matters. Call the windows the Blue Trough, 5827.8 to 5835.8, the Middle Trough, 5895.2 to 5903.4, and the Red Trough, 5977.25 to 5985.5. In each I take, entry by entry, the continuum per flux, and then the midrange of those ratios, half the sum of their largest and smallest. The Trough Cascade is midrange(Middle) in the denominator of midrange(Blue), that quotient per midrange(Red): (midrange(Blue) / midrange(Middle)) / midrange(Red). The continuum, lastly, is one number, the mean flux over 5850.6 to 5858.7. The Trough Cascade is 1.05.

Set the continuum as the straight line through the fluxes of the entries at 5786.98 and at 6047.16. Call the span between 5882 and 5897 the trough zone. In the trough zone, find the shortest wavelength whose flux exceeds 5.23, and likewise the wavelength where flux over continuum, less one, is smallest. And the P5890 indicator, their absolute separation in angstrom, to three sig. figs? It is 12.2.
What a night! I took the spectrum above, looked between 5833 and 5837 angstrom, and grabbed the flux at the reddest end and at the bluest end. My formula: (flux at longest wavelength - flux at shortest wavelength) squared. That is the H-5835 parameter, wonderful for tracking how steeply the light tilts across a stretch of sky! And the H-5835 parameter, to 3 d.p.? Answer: 0.000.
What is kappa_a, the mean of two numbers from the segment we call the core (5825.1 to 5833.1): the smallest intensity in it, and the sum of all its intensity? 18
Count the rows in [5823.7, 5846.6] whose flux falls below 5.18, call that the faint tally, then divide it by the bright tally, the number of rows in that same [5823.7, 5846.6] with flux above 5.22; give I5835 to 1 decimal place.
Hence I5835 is 7.5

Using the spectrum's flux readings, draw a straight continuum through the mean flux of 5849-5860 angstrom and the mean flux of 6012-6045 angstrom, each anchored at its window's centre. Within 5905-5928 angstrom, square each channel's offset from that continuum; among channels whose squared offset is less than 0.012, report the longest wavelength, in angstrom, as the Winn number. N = 5927.23 angstrom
